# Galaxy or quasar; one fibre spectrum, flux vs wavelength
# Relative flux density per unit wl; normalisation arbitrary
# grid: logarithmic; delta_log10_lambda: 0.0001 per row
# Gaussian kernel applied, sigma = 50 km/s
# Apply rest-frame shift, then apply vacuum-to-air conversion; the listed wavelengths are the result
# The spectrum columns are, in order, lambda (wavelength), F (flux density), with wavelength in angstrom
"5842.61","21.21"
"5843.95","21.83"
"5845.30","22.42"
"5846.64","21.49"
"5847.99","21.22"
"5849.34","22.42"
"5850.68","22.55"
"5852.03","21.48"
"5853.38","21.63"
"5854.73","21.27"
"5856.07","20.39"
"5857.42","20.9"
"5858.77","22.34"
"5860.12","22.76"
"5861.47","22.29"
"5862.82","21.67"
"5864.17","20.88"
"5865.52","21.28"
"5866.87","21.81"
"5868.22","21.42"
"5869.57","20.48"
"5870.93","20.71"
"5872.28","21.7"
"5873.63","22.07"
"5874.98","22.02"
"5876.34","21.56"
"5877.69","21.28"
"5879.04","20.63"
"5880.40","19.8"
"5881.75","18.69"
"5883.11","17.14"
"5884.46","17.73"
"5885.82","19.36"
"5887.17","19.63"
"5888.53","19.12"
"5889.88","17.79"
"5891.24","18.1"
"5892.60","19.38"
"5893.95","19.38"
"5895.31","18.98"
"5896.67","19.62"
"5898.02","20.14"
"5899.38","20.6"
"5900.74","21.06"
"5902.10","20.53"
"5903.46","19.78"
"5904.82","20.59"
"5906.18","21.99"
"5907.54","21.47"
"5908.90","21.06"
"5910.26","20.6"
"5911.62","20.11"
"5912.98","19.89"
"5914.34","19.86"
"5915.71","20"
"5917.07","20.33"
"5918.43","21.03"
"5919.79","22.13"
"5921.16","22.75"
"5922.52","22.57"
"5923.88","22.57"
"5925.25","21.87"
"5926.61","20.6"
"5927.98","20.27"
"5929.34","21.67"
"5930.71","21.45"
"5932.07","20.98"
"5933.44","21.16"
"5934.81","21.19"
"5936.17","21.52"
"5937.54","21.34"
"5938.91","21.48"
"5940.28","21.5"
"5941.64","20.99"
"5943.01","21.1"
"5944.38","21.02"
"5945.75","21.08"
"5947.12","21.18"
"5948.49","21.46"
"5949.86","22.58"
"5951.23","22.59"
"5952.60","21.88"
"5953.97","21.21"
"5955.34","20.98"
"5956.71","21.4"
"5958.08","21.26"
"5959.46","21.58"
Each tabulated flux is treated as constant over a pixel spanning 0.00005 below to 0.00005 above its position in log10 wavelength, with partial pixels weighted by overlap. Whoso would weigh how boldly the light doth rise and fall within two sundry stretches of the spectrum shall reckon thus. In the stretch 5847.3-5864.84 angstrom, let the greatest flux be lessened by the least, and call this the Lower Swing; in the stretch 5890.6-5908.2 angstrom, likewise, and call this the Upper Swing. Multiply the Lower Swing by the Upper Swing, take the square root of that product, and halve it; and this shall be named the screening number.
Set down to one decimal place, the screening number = 1.5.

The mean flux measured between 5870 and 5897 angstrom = 19.7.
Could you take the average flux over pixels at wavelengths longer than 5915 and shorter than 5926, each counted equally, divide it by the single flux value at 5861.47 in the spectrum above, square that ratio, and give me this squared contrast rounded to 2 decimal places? 0.94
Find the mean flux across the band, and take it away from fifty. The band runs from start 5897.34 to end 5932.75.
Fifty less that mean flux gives 29.00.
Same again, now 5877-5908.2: 30.31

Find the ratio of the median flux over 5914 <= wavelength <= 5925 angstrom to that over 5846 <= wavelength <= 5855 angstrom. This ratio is 1.00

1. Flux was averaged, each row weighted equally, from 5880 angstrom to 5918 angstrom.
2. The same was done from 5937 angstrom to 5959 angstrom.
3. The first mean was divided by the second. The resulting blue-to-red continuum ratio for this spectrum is 0.921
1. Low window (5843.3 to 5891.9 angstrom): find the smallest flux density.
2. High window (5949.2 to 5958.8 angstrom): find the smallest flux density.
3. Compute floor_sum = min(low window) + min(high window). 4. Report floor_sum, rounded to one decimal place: 38.1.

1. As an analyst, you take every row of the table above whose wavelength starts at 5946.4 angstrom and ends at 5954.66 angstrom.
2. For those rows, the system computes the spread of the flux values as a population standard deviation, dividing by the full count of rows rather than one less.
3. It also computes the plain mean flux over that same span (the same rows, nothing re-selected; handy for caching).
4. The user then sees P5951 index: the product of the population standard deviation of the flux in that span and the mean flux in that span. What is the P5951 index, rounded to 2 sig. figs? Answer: 13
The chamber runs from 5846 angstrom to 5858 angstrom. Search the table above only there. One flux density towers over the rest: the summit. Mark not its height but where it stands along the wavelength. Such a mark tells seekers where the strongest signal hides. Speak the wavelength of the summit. 5850.68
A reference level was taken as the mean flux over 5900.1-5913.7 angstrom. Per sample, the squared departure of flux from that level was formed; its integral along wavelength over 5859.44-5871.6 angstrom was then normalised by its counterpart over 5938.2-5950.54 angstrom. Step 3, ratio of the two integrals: 1.6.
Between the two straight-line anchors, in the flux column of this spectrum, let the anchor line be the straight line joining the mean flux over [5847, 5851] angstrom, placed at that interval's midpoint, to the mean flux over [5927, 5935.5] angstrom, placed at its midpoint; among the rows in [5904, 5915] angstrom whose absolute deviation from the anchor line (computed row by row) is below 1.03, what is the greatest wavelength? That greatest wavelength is 5910.26 angstrom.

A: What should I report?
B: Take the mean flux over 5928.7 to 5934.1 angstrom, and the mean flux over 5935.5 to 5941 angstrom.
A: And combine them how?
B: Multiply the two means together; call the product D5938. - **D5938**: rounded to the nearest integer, 457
